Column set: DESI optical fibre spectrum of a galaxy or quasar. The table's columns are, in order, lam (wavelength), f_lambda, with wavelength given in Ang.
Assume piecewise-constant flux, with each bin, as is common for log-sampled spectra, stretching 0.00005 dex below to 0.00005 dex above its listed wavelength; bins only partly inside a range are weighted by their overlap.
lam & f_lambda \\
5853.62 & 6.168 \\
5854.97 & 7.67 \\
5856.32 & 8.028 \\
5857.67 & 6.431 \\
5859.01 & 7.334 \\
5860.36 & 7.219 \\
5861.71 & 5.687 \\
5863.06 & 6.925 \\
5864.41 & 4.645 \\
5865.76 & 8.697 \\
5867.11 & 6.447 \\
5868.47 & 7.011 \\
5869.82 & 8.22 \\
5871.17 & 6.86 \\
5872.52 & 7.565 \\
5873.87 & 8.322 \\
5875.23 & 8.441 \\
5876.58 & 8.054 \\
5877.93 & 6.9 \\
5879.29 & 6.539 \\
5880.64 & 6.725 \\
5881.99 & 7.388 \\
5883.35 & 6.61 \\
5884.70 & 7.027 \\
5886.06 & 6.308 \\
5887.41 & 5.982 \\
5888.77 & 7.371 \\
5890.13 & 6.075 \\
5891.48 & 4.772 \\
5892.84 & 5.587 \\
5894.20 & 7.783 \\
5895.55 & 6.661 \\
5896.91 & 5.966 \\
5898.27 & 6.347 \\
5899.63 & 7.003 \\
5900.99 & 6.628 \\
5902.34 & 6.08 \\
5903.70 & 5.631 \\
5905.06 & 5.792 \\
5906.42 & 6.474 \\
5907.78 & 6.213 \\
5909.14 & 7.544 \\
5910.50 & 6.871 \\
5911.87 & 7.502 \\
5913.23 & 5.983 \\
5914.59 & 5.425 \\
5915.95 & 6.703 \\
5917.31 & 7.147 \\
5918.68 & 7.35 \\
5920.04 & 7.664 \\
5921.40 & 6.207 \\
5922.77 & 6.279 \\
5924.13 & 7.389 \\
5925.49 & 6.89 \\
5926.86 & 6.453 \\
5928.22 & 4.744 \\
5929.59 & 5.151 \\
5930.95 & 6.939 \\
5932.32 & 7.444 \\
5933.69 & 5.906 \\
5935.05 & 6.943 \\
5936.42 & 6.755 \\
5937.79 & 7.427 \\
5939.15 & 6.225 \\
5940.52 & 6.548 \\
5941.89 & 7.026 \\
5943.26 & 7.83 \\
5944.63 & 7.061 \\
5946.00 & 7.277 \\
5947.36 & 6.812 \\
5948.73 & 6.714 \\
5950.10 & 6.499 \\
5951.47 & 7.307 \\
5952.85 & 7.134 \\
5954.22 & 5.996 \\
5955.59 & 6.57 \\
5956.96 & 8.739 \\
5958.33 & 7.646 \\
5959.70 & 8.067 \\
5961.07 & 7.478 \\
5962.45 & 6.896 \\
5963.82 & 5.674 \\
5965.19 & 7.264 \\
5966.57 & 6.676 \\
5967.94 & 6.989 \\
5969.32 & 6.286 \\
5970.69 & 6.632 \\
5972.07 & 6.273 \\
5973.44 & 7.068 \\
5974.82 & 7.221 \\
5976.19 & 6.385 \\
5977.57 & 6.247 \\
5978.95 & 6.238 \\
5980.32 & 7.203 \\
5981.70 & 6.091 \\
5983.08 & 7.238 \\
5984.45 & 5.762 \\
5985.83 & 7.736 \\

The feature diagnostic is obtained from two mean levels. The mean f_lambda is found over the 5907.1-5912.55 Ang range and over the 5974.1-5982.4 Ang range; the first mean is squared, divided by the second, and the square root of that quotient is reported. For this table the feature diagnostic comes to 2.7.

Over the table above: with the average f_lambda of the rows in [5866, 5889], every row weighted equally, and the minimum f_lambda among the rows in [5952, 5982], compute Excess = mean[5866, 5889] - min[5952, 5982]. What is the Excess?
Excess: 1.5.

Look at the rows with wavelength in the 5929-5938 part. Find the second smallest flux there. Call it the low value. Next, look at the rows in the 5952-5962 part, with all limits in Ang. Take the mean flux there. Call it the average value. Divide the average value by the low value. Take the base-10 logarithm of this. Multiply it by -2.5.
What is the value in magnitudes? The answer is -0.24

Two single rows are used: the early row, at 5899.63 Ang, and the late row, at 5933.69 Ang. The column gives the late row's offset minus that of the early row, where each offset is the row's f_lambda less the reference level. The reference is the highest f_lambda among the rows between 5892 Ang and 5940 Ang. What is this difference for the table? -1.1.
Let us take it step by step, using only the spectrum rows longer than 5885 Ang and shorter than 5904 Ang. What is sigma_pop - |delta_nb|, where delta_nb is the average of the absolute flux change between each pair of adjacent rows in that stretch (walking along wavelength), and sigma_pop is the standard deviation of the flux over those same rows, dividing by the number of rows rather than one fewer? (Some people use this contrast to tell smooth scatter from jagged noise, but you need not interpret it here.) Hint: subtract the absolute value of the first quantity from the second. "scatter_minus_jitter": -0.15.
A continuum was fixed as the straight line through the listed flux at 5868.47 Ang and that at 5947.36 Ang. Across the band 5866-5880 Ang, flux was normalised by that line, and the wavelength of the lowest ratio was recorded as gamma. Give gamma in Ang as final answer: 5867.11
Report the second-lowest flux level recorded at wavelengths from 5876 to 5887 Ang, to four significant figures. 6.539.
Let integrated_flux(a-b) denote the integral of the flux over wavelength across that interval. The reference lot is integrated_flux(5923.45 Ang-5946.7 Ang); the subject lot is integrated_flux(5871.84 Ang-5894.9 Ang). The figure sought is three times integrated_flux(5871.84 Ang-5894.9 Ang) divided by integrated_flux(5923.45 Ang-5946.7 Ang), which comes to 3.06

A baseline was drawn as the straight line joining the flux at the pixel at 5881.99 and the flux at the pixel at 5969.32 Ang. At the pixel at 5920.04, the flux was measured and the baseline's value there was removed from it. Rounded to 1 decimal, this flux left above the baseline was 0.8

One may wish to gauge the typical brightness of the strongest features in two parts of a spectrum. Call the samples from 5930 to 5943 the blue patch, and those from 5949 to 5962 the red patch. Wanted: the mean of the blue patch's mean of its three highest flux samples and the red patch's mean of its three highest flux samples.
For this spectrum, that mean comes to 7.72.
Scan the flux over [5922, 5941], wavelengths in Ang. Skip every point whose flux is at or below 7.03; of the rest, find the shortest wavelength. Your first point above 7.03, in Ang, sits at 5924.13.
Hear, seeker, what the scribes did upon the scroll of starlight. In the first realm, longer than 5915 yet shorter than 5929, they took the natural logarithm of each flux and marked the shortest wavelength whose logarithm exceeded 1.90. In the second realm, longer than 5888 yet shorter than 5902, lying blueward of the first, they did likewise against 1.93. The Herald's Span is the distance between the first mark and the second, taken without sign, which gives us 27.2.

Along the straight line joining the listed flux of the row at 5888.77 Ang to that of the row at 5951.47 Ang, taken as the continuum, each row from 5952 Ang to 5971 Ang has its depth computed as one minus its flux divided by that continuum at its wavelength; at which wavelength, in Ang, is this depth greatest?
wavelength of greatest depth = 5963.82 Ang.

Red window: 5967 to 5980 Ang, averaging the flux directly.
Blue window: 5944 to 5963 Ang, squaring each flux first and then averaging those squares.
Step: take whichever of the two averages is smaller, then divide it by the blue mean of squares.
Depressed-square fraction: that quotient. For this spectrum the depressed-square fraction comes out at 0.128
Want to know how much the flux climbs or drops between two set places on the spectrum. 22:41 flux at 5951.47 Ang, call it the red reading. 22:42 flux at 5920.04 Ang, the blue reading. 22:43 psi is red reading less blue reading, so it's -0.36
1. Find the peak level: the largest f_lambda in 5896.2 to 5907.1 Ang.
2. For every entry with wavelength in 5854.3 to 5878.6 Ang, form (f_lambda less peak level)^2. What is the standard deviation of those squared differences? 1.4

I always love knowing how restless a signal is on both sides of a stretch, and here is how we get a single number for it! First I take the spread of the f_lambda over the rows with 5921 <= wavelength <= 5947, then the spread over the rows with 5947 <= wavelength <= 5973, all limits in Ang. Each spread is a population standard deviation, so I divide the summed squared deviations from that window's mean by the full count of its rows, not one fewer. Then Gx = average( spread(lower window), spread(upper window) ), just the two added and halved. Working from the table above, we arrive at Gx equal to 0.74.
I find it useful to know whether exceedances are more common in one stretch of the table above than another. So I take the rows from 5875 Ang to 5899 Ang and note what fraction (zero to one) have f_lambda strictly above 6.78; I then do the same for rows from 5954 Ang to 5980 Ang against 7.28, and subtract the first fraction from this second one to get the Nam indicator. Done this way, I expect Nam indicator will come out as -0.18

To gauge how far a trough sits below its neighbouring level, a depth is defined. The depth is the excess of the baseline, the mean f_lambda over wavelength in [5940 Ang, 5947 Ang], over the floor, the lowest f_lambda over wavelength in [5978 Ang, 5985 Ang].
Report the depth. 1.4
